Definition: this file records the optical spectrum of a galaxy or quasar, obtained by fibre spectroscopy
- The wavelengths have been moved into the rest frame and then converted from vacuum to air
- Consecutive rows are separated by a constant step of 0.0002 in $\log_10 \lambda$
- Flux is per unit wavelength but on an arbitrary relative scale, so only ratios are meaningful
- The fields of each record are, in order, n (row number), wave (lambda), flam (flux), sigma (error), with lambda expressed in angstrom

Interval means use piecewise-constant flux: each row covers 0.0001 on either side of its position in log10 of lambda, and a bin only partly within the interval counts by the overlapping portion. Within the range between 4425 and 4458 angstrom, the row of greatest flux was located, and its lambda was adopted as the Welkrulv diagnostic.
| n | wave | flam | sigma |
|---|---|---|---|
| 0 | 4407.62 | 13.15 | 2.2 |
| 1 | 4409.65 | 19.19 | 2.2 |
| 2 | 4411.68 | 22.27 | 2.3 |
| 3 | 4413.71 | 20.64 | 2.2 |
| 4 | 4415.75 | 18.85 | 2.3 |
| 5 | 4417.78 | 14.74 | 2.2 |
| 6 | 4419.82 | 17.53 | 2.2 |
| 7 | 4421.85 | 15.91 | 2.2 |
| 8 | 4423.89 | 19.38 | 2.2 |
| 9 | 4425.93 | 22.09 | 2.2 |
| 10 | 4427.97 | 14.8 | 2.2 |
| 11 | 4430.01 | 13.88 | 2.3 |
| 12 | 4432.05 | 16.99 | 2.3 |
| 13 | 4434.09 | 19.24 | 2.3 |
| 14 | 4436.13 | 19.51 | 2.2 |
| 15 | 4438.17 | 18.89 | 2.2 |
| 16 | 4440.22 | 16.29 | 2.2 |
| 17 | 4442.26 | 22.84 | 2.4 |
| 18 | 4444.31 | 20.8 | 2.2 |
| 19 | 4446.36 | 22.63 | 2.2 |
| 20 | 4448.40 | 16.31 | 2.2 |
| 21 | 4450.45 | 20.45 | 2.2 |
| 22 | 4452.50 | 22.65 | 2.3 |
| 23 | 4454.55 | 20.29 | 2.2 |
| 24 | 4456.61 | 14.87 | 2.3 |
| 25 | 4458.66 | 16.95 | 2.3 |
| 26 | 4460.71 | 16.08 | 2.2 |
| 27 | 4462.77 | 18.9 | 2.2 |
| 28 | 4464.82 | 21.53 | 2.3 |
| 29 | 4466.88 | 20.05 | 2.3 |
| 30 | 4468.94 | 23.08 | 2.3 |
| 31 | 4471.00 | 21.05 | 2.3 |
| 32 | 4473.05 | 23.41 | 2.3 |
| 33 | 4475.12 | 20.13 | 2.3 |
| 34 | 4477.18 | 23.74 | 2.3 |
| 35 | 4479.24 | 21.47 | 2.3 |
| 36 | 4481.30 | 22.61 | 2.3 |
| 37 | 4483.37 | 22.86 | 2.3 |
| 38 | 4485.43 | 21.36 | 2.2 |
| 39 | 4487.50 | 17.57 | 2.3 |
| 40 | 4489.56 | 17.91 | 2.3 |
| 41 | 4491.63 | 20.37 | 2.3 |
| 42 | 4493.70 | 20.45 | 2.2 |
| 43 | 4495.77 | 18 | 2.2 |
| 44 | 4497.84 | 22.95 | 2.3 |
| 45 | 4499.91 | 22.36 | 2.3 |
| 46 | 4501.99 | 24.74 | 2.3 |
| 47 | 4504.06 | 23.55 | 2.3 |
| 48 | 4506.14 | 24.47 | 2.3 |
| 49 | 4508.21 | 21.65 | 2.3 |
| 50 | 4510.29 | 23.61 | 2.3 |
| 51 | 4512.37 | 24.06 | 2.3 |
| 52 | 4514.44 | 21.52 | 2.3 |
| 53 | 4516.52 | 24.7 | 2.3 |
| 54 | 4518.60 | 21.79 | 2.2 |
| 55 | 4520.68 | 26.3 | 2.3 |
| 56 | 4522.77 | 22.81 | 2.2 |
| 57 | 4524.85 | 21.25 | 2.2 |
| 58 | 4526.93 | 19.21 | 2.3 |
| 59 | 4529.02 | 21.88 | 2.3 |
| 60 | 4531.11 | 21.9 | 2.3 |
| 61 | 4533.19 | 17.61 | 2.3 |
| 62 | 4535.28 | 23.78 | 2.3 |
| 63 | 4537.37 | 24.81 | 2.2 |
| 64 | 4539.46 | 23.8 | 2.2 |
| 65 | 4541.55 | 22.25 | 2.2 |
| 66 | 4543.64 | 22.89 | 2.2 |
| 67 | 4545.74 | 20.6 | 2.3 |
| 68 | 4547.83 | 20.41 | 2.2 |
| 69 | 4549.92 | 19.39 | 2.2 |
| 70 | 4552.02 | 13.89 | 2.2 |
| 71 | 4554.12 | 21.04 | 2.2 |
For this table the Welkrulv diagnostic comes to 4442.26 angstrom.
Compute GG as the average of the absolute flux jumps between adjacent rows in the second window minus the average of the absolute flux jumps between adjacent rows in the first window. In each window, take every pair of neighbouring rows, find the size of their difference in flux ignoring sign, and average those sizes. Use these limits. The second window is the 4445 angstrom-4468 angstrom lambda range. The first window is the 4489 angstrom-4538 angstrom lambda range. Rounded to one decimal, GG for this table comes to 0.7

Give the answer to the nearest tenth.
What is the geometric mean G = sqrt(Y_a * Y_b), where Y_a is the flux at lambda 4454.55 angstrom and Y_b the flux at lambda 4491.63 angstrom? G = 20.3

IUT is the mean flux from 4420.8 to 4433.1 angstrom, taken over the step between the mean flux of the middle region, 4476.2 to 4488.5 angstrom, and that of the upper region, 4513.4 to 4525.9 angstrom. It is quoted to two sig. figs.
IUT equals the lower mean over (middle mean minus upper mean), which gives -12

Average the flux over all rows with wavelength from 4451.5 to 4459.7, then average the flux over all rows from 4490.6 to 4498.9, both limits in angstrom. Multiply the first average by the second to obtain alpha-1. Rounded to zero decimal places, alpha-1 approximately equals 382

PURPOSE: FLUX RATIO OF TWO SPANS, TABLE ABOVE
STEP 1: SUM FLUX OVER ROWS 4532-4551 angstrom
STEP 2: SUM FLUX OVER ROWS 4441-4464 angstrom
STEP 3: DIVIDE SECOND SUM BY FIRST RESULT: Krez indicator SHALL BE 1.1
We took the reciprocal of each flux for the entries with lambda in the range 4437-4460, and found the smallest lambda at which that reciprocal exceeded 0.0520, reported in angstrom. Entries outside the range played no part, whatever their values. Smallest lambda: 4438.17 angstrom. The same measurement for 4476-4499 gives 4487.50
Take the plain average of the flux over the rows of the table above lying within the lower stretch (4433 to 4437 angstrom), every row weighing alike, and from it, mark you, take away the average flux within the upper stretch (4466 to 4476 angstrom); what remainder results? -2.2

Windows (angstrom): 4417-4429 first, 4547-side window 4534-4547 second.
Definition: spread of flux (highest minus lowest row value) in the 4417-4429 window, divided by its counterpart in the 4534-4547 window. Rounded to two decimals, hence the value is 1.75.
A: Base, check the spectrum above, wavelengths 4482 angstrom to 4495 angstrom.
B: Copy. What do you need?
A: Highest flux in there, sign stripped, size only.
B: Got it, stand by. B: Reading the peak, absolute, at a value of 22.9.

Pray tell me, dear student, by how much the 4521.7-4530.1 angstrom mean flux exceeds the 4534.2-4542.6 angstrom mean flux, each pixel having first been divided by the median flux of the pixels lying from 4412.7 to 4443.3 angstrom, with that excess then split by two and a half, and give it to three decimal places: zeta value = -0.050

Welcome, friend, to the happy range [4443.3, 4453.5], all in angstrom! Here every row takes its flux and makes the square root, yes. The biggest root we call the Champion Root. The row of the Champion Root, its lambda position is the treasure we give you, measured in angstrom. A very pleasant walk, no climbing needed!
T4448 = 4452.50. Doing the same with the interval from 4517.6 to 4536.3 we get 4520.68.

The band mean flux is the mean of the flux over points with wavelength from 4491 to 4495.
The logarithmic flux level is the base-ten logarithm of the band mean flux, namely 1.31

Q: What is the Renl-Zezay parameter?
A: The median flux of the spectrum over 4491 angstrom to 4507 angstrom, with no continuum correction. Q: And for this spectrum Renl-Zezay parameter 22.7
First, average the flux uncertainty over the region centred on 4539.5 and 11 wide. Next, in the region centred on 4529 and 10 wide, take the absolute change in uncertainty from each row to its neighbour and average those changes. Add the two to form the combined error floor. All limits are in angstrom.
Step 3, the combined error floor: 2.25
